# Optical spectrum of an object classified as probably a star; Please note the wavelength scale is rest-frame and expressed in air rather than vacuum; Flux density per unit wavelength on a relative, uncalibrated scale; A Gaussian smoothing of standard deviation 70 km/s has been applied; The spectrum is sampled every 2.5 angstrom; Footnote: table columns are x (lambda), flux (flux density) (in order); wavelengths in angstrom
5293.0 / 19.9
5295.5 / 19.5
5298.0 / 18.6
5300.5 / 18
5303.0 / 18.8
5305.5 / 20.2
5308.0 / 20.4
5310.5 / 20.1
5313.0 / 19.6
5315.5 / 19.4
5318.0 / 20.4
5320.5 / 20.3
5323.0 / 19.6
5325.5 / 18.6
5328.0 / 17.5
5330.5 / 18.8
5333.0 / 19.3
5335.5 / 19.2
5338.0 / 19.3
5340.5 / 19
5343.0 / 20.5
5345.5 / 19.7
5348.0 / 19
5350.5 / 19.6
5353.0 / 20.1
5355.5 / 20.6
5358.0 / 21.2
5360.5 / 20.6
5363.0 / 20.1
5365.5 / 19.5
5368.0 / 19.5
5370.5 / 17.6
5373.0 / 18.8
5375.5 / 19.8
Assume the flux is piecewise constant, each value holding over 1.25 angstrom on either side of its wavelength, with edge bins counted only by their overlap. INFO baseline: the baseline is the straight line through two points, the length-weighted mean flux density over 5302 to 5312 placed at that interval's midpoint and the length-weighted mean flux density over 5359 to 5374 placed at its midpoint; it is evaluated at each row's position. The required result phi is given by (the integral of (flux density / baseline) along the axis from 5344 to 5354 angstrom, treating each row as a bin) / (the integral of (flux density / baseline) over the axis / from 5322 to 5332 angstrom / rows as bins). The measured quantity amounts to 1.06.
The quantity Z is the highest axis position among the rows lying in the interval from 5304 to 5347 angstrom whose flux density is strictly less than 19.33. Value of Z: 5340.5 angstrom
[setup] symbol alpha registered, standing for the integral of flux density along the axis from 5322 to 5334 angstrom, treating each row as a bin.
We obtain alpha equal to 225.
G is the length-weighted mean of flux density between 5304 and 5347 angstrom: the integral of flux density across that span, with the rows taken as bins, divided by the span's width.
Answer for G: 19.5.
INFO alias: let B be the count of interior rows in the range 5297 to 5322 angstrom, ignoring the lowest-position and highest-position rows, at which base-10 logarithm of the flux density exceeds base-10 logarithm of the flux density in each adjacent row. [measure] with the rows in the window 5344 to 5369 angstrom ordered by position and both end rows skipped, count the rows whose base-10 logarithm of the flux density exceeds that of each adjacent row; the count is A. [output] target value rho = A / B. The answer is 0.50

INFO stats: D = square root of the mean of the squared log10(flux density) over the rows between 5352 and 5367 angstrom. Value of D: 1.31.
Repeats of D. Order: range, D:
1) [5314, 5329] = 1.29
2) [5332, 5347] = 1.29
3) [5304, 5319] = 1.30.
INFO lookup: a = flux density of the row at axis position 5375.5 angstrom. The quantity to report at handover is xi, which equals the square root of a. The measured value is 4.45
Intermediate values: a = 19.8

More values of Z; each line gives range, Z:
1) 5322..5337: 5335.5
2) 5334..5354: 5348.0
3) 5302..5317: 5303.0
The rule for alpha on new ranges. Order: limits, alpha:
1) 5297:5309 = 230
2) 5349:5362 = 265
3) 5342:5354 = 237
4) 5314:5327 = 255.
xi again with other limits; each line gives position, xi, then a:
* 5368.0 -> 4.42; 19.5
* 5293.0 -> 4.46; 19.9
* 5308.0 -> 4.52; 20.4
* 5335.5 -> 4.38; 19.2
